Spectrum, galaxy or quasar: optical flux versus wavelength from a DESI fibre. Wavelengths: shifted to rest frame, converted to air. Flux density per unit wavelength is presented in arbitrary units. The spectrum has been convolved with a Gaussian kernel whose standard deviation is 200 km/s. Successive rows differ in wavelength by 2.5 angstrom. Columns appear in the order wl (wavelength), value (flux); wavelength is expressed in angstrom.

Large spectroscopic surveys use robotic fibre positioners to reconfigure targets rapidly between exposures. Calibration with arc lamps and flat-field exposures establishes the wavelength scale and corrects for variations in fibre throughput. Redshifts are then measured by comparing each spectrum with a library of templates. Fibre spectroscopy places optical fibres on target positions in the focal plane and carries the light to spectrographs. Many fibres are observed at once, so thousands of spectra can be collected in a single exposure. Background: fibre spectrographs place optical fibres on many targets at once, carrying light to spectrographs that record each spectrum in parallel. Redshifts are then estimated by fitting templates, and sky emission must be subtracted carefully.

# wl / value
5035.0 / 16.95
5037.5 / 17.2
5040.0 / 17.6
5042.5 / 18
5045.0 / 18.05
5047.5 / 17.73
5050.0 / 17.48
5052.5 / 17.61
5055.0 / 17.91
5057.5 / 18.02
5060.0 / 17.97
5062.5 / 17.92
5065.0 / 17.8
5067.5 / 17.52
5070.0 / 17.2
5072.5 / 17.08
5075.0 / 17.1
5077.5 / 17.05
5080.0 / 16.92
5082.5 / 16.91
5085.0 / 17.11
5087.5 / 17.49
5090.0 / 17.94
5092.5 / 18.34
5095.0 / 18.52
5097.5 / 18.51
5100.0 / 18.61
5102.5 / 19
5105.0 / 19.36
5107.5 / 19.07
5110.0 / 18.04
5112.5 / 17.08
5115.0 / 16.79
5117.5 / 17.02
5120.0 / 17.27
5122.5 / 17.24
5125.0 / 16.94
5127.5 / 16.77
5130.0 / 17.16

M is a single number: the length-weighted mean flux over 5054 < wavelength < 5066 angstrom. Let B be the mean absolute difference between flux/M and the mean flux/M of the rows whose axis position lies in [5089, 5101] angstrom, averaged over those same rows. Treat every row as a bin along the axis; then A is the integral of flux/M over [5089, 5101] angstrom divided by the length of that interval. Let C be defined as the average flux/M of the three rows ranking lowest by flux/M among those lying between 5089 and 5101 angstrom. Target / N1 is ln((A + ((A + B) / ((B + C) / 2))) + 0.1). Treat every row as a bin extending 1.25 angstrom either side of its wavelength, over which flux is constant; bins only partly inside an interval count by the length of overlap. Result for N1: 1.14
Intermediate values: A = 1.03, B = 0.011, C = 1.02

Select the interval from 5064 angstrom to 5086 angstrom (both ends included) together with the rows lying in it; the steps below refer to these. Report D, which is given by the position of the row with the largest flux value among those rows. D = 5065.0 angstrom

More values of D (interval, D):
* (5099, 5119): 5105.0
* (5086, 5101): 5100.0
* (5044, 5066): 5045.0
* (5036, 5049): 5045.0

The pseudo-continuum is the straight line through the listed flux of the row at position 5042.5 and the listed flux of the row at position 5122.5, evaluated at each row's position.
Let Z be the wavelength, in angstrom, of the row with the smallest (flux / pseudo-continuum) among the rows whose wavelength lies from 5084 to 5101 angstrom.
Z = 5085.0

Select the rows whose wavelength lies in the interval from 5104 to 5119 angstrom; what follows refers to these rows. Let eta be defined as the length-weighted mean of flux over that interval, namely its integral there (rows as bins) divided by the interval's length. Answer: 17.9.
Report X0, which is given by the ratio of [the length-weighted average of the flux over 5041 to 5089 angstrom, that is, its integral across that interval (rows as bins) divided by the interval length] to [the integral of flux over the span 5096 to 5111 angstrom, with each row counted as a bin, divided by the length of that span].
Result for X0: 0.93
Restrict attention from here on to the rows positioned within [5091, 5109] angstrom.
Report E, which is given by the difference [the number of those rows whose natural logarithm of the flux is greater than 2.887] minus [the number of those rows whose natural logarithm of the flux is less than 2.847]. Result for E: 7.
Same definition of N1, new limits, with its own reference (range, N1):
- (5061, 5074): 1.13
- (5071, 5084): 1.12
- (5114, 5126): 1.12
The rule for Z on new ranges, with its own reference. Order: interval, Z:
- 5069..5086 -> 5080.0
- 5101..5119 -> 5115.0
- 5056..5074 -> 5072.5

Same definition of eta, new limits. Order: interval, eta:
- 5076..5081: 17.0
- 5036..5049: 17.7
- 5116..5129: 17.0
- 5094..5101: 18.5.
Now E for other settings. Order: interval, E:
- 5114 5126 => -3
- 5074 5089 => -5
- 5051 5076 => -1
